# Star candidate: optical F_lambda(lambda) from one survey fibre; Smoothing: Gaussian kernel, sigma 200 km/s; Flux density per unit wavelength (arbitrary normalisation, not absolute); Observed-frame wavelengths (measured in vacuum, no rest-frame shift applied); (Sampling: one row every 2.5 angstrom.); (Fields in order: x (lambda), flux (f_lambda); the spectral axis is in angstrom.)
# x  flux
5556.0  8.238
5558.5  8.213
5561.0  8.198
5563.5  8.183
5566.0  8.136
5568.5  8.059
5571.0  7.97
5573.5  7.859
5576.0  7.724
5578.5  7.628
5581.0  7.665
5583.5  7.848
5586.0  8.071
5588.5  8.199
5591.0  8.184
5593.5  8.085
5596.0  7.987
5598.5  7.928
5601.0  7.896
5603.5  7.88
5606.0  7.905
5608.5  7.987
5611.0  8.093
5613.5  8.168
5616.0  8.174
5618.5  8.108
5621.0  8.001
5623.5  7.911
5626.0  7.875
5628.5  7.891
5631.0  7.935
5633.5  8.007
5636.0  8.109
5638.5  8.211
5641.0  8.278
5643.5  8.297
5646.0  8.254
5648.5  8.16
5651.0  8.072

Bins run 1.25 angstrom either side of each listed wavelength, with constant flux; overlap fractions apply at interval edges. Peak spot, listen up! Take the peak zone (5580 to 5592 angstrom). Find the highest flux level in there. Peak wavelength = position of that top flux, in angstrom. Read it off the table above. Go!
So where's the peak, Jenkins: 5588.5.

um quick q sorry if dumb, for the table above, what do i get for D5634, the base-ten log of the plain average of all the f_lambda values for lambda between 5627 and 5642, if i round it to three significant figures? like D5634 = 0.907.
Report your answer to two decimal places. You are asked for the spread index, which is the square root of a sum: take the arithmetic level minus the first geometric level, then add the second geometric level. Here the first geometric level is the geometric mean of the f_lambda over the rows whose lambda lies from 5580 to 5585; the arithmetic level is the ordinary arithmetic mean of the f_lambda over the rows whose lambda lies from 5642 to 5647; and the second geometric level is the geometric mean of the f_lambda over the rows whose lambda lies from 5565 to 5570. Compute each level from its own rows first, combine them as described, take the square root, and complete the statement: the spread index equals 2.94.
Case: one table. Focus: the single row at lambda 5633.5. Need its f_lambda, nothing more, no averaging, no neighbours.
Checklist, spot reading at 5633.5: 8.007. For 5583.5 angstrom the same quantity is 7.848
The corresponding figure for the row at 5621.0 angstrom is 8.001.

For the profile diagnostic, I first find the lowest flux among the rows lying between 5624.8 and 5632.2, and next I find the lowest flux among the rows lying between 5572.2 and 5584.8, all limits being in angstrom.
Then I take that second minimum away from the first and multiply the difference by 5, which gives 1.2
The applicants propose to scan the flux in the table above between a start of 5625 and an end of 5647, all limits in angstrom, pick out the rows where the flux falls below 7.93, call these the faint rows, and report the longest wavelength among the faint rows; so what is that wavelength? 5628.5 angstrom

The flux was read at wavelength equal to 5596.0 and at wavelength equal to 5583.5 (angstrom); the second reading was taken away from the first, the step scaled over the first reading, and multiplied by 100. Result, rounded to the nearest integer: 2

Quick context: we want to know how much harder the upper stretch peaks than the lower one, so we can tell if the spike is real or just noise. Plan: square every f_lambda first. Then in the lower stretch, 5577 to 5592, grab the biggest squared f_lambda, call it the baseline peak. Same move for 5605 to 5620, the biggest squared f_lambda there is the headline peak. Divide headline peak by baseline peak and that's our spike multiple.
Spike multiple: 0.99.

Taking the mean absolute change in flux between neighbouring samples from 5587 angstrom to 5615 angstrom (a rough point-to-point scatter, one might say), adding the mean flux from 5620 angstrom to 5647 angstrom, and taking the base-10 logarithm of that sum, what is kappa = 0.910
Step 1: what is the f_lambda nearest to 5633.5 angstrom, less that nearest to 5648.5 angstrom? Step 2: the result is -0.15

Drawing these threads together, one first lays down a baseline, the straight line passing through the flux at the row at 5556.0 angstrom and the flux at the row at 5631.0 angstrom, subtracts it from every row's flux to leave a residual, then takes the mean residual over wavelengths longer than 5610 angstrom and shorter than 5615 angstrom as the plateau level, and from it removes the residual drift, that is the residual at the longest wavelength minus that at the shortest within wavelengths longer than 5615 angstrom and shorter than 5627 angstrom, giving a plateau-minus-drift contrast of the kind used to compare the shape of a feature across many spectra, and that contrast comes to 0.38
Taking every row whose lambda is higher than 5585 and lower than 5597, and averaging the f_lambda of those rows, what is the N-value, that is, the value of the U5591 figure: 8.11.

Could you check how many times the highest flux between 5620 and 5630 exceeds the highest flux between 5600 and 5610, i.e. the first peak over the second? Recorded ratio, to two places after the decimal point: 1.00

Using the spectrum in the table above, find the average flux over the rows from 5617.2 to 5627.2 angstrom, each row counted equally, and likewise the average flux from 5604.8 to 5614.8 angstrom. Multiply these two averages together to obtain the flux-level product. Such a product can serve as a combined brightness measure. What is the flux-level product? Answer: 64.1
